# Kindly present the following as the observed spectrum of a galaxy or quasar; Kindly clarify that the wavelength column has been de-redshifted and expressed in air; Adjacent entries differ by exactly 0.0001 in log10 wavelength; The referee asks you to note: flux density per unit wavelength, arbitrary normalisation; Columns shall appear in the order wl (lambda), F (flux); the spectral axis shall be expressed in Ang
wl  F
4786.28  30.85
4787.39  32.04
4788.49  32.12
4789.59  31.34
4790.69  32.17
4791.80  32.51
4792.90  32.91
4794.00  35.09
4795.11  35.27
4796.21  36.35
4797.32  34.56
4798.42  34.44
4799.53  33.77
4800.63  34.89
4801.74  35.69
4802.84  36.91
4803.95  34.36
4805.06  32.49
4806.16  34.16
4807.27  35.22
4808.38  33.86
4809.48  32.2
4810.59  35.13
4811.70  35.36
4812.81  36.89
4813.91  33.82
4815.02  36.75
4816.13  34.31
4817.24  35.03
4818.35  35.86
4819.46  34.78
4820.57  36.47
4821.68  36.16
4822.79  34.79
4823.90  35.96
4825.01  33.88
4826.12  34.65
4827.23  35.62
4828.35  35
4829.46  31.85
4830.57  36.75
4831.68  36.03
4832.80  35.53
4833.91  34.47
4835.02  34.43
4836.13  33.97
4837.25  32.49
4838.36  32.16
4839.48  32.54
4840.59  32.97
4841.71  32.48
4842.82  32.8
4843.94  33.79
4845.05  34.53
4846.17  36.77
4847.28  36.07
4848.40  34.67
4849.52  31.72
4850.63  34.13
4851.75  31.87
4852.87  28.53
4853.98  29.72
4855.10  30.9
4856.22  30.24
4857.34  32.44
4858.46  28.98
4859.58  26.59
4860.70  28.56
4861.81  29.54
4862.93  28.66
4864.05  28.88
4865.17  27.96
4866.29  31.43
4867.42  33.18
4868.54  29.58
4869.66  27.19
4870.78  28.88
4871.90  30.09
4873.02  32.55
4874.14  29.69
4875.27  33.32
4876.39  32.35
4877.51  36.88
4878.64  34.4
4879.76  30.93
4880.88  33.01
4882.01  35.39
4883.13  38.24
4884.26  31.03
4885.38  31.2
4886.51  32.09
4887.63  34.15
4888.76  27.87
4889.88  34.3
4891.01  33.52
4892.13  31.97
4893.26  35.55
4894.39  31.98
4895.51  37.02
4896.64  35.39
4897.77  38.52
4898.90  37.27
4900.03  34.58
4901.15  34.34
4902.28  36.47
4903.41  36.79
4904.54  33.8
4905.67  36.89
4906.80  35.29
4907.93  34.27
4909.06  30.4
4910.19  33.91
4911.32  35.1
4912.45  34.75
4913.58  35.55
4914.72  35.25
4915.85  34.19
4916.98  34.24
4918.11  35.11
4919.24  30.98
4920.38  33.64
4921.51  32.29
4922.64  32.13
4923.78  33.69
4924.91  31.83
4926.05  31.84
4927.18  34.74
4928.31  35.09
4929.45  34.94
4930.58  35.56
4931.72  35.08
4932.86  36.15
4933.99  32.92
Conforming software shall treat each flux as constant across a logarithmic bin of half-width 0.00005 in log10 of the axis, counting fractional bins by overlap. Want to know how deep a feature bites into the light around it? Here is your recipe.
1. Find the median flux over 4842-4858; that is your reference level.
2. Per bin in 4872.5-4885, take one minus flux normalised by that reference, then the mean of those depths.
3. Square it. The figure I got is 0.001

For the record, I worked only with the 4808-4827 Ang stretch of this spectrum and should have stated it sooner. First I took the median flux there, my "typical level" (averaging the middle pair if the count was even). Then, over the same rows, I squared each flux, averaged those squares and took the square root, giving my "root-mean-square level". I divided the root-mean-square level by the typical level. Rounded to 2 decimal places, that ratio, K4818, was 1.00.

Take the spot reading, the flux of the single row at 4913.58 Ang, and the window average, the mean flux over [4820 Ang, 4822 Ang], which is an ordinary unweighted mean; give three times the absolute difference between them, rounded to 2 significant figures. 2.3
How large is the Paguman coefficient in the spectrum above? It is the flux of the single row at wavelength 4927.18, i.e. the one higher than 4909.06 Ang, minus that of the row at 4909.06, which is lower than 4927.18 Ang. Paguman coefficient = 4.3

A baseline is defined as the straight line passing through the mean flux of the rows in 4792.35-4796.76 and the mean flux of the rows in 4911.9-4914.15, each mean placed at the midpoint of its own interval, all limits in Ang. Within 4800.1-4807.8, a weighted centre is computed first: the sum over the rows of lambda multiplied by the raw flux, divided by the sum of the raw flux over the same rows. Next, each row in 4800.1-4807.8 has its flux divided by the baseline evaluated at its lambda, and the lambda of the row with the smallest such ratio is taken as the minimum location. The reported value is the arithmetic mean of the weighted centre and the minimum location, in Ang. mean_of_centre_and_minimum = 4804.5 Ang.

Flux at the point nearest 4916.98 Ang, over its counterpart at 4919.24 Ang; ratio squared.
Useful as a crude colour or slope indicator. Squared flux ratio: 1.22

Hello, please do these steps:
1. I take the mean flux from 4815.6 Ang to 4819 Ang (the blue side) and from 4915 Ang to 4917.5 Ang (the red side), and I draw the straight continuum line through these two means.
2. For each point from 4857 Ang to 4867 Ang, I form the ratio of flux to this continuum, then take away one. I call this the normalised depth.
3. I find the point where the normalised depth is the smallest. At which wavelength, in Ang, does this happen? 4859.58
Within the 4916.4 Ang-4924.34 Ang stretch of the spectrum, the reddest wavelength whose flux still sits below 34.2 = 4923.78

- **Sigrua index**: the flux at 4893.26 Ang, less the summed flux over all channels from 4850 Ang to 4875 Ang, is -624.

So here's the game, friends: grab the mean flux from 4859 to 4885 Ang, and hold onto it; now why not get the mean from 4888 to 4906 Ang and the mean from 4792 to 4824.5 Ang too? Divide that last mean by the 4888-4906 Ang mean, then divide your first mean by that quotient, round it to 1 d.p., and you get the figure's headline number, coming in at 31.1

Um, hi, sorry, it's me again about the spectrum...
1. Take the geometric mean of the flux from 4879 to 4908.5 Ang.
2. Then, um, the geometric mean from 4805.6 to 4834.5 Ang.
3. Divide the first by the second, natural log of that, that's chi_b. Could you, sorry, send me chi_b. -0.023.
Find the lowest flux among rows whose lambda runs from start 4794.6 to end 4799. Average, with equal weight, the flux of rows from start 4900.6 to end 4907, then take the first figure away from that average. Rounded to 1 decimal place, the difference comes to 1.2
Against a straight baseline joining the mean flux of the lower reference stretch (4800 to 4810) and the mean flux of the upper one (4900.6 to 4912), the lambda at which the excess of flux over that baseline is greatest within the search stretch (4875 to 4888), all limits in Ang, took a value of 4883.13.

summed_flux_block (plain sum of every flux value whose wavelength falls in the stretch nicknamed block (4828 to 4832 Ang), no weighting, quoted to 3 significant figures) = 140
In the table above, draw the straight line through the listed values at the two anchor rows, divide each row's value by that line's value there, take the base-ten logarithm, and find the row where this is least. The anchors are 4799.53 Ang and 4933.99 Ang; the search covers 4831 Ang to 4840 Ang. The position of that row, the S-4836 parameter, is 4838.36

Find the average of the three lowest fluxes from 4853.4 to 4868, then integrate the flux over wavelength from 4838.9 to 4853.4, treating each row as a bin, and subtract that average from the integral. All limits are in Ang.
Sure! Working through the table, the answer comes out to 455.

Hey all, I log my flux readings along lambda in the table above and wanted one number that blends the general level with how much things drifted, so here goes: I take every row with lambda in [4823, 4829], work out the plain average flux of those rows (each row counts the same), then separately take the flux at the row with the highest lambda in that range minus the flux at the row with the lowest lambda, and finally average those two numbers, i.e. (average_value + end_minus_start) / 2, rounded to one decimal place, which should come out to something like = 17.0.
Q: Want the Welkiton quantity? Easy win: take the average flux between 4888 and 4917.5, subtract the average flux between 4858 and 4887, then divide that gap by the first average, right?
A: 0.10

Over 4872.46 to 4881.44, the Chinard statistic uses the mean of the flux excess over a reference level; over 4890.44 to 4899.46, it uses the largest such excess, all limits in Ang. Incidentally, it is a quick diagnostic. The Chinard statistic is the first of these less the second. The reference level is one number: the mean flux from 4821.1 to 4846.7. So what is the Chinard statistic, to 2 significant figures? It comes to -5.6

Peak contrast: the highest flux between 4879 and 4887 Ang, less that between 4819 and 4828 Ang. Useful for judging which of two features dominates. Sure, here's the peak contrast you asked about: 1.8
